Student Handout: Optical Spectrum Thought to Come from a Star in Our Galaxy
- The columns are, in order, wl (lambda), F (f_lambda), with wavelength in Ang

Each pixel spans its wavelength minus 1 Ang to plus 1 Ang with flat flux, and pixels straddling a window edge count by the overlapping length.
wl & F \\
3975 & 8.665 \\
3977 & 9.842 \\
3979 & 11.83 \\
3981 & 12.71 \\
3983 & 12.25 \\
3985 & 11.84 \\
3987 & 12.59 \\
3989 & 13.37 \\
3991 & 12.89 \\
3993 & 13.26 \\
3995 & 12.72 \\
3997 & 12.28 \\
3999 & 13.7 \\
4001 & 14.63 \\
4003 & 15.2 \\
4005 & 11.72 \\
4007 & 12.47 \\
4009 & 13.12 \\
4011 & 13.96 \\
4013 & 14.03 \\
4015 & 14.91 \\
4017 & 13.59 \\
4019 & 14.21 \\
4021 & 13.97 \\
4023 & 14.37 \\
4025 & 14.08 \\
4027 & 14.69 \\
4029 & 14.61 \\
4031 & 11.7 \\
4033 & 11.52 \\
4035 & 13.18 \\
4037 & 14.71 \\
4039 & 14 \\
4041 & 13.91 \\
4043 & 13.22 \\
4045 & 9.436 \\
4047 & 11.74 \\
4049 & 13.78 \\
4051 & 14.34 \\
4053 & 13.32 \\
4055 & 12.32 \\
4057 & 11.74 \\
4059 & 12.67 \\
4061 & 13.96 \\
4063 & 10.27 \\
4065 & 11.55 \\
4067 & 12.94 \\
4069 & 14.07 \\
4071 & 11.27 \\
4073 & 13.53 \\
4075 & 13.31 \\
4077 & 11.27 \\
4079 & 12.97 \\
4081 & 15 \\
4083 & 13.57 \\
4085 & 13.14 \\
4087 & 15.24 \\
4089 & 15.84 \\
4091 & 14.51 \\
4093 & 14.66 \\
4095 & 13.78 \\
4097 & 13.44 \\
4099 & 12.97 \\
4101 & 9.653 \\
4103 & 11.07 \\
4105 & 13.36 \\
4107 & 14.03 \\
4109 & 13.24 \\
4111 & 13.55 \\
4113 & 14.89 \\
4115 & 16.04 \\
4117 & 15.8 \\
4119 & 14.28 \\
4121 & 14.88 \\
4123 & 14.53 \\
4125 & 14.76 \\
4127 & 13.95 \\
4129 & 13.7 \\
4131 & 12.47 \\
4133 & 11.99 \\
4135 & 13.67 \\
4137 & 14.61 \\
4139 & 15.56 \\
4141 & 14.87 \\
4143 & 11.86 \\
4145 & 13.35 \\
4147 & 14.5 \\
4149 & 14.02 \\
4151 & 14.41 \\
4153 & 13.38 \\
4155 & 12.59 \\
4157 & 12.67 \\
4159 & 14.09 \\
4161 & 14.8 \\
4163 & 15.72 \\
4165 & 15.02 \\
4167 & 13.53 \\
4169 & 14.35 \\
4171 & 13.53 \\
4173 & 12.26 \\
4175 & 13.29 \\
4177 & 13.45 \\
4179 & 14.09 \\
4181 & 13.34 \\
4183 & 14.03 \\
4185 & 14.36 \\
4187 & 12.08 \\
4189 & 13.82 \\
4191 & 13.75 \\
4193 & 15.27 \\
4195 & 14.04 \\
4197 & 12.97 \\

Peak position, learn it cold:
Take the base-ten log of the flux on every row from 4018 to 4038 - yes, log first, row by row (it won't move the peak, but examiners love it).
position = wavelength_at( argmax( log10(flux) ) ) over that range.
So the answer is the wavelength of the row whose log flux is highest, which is 4037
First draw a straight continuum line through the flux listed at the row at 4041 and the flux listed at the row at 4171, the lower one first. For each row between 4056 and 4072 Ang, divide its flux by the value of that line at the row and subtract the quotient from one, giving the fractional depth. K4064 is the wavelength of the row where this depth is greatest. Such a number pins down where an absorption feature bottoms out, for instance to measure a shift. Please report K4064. 4063 Ang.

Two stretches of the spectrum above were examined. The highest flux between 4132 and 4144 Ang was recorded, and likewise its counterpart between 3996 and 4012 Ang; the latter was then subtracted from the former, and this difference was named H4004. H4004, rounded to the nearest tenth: 0.4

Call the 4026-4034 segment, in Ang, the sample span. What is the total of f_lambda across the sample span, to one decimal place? 52.5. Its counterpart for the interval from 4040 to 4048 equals 48.3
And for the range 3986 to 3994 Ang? 52.1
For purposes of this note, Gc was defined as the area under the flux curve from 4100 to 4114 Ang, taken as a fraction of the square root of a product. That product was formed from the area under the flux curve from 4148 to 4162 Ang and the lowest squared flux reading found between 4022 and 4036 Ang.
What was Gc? 1.13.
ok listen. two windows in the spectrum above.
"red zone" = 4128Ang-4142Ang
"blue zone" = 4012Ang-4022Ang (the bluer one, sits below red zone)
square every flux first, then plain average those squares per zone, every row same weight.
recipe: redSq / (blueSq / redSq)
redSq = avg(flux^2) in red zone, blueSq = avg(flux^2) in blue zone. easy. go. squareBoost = 186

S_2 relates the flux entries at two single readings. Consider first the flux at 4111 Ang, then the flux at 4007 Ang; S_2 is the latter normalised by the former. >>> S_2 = 0.920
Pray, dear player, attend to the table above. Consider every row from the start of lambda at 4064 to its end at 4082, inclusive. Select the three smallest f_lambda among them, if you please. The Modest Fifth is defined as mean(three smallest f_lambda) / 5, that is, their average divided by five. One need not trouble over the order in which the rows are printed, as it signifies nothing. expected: 2.27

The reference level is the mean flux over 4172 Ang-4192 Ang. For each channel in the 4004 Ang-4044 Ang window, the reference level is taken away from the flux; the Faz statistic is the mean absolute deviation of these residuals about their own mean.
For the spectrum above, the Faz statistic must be 0.83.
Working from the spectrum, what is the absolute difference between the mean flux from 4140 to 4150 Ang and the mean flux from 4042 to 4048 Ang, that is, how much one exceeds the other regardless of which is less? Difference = 2.3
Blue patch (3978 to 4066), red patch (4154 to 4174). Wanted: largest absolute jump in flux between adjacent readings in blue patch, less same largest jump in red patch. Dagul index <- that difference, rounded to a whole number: 2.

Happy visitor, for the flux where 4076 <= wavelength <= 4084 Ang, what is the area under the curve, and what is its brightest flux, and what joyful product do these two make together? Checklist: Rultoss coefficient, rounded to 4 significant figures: 1584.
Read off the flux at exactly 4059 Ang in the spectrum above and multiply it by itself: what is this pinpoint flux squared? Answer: 161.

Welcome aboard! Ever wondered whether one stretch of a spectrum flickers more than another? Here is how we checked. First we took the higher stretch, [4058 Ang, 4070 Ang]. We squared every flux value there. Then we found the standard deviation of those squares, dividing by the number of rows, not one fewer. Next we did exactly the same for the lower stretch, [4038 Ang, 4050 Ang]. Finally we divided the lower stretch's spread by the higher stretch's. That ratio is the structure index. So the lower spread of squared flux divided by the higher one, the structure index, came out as 1.19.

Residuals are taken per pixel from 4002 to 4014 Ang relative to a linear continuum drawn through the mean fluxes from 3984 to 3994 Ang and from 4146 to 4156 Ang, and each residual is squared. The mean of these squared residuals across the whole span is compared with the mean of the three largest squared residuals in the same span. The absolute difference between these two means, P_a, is 1.1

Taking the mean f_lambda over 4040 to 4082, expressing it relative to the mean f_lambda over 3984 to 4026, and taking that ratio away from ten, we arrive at 9.06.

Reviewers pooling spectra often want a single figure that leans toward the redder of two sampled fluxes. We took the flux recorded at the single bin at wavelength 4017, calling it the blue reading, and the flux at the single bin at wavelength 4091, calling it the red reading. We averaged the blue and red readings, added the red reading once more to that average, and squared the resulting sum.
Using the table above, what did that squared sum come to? 816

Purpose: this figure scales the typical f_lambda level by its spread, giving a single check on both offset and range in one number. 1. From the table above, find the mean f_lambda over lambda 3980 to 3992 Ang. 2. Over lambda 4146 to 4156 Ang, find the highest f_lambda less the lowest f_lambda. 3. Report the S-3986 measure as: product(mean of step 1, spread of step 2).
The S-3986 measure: 24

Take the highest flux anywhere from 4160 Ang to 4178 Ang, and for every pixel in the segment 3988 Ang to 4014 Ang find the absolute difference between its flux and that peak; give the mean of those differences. 2.39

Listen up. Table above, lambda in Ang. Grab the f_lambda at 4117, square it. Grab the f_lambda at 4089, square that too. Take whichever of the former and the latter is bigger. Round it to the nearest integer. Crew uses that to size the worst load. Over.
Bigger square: 251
